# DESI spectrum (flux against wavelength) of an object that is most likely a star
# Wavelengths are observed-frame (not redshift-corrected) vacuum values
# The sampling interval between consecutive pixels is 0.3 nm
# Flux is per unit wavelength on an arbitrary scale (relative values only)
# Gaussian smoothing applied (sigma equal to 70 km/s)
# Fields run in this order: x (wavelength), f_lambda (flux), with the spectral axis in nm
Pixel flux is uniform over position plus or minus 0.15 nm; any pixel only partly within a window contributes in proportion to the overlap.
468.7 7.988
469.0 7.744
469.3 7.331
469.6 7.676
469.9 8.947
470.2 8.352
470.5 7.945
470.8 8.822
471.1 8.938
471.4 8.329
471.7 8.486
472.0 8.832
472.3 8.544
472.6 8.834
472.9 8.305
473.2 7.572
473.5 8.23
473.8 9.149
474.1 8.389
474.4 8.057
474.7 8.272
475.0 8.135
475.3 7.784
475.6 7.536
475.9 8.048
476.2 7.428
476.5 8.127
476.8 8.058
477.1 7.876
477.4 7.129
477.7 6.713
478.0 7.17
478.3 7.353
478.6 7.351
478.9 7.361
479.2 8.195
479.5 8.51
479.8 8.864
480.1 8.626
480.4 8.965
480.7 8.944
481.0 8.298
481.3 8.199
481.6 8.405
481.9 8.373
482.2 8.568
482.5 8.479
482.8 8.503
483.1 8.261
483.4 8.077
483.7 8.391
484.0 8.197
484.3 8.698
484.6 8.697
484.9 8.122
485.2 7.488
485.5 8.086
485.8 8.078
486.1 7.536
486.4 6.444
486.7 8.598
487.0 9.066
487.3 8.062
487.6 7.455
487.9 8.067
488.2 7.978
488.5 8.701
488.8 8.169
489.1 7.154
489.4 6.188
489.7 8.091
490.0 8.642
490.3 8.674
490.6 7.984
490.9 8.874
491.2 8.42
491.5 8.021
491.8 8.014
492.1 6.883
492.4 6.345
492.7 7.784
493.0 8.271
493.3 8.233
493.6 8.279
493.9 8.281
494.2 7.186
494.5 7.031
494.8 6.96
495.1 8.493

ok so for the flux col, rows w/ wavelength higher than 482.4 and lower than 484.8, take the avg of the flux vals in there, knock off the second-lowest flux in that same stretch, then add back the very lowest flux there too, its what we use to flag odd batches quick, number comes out 8.3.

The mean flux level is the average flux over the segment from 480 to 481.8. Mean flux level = 8.57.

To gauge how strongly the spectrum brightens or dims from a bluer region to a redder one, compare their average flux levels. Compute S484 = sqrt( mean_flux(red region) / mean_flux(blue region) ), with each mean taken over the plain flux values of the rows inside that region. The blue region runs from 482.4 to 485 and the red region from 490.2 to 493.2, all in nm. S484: 0.97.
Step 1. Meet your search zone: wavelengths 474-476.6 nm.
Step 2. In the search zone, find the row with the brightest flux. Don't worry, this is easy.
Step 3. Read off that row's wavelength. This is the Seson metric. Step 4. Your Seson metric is 474.1 nm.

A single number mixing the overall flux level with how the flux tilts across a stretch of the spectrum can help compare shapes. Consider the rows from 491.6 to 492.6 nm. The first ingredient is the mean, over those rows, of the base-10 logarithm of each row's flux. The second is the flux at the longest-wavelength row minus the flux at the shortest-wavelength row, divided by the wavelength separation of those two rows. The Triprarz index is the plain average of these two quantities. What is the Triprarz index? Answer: -1.0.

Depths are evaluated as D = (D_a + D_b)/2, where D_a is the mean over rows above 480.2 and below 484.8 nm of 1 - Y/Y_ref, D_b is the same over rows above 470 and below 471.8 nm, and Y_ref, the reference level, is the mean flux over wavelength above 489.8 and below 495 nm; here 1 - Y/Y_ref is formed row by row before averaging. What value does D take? -0.076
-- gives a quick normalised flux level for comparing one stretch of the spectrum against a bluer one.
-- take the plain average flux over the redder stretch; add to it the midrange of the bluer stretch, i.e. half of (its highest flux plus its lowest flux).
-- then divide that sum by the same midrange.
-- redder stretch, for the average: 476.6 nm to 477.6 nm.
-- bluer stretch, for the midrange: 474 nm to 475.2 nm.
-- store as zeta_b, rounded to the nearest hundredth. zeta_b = 1.93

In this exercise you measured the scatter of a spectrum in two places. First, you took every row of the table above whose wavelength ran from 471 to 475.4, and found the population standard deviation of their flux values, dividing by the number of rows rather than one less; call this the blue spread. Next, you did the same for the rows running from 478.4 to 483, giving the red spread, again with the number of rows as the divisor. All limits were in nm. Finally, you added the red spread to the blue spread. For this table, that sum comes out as 0.88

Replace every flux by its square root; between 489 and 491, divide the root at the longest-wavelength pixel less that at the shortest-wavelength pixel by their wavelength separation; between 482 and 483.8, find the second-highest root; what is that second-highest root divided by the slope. 17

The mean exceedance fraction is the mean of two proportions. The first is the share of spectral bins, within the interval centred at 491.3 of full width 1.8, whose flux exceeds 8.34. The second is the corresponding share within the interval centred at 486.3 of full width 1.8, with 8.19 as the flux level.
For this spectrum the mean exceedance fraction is 0.33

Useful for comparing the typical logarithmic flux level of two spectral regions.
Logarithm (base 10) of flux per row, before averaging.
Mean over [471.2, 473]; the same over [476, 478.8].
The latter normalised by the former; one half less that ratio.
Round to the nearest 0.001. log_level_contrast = -0.436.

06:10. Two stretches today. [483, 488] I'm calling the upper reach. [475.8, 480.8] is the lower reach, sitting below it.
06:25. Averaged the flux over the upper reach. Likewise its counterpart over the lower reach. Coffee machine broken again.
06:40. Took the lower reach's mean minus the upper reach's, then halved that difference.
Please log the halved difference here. -0.1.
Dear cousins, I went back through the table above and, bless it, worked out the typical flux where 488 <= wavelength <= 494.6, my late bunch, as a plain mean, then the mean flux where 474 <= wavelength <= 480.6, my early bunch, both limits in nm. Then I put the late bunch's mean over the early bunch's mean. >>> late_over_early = 1.00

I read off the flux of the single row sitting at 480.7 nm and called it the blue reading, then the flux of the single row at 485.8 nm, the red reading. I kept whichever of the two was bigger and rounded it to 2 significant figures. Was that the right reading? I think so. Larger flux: 8.9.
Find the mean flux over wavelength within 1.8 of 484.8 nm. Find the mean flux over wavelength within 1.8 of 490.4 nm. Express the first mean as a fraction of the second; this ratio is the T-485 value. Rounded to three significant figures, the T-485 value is 1.01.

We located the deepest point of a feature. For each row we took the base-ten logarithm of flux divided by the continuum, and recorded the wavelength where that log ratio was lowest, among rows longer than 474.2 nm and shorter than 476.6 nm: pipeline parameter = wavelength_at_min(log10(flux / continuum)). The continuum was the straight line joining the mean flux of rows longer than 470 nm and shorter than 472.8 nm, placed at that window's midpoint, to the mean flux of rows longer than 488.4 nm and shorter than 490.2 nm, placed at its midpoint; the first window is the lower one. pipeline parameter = 476.2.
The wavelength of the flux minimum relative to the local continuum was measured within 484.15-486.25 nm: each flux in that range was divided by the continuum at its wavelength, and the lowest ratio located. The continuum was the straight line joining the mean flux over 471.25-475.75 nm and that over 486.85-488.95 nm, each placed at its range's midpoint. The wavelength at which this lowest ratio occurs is 485.2 nm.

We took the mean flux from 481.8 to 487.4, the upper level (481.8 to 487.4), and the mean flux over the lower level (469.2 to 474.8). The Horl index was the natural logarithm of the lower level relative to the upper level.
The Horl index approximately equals 0.02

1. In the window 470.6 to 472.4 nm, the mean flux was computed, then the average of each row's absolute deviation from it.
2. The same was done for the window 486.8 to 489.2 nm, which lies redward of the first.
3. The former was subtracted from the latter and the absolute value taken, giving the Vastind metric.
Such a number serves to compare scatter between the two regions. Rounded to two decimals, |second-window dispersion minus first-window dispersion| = 0.22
